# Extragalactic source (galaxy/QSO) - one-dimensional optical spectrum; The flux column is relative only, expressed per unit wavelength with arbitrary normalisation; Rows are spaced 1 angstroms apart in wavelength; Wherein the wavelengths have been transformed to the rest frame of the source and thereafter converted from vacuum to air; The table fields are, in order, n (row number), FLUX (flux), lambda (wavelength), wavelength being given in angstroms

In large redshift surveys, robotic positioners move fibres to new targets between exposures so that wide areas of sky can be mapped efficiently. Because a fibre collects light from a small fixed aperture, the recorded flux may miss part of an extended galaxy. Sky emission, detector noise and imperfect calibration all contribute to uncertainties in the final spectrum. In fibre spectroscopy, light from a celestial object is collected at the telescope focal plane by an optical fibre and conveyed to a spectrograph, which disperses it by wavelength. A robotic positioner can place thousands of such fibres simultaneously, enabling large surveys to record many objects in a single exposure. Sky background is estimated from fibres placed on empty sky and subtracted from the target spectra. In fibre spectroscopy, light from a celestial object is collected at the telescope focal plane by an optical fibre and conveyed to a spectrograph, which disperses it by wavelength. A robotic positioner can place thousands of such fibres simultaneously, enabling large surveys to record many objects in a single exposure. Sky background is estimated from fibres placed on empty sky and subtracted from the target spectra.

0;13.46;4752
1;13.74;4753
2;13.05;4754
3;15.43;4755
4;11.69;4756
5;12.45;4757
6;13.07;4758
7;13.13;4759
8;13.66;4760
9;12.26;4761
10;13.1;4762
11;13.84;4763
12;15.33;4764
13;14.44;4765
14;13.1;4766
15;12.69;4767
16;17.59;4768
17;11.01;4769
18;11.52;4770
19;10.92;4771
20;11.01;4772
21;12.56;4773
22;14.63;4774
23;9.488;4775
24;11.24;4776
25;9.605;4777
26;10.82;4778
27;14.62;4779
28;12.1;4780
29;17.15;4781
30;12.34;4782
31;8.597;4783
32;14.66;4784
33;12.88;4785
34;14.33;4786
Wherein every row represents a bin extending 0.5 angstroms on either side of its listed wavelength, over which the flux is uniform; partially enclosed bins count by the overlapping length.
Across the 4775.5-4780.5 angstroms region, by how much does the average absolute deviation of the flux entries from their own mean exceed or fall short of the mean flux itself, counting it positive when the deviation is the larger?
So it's -10.3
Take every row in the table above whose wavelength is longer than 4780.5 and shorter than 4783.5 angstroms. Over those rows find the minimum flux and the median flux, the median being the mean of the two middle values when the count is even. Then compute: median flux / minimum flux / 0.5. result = 2.9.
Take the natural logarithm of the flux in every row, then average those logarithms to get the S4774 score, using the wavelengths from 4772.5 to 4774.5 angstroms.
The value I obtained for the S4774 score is 2.61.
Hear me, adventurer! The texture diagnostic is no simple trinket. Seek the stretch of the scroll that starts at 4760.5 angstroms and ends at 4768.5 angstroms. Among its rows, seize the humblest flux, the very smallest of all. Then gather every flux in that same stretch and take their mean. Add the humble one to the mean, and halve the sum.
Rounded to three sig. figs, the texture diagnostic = 13.2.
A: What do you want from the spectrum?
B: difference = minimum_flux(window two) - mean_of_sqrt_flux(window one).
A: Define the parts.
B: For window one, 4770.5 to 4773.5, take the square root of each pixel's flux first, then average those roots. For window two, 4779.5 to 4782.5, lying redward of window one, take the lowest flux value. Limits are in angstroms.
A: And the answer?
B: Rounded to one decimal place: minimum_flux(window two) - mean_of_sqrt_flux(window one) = 8.7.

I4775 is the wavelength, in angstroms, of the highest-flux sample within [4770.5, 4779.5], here 4774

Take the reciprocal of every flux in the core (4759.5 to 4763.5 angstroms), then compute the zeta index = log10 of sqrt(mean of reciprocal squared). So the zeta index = -1.12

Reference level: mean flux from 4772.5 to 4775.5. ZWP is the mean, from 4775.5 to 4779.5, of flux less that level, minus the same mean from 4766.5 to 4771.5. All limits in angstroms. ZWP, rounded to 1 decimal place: -1.2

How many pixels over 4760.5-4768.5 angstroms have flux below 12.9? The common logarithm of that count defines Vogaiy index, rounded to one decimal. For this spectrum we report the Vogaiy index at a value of 0.3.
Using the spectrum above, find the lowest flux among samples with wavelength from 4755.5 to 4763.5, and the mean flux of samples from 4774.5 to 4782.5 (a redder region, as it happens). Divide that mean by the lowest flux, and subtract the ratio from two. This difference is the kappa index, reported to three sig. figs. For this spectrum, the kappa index 0.959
